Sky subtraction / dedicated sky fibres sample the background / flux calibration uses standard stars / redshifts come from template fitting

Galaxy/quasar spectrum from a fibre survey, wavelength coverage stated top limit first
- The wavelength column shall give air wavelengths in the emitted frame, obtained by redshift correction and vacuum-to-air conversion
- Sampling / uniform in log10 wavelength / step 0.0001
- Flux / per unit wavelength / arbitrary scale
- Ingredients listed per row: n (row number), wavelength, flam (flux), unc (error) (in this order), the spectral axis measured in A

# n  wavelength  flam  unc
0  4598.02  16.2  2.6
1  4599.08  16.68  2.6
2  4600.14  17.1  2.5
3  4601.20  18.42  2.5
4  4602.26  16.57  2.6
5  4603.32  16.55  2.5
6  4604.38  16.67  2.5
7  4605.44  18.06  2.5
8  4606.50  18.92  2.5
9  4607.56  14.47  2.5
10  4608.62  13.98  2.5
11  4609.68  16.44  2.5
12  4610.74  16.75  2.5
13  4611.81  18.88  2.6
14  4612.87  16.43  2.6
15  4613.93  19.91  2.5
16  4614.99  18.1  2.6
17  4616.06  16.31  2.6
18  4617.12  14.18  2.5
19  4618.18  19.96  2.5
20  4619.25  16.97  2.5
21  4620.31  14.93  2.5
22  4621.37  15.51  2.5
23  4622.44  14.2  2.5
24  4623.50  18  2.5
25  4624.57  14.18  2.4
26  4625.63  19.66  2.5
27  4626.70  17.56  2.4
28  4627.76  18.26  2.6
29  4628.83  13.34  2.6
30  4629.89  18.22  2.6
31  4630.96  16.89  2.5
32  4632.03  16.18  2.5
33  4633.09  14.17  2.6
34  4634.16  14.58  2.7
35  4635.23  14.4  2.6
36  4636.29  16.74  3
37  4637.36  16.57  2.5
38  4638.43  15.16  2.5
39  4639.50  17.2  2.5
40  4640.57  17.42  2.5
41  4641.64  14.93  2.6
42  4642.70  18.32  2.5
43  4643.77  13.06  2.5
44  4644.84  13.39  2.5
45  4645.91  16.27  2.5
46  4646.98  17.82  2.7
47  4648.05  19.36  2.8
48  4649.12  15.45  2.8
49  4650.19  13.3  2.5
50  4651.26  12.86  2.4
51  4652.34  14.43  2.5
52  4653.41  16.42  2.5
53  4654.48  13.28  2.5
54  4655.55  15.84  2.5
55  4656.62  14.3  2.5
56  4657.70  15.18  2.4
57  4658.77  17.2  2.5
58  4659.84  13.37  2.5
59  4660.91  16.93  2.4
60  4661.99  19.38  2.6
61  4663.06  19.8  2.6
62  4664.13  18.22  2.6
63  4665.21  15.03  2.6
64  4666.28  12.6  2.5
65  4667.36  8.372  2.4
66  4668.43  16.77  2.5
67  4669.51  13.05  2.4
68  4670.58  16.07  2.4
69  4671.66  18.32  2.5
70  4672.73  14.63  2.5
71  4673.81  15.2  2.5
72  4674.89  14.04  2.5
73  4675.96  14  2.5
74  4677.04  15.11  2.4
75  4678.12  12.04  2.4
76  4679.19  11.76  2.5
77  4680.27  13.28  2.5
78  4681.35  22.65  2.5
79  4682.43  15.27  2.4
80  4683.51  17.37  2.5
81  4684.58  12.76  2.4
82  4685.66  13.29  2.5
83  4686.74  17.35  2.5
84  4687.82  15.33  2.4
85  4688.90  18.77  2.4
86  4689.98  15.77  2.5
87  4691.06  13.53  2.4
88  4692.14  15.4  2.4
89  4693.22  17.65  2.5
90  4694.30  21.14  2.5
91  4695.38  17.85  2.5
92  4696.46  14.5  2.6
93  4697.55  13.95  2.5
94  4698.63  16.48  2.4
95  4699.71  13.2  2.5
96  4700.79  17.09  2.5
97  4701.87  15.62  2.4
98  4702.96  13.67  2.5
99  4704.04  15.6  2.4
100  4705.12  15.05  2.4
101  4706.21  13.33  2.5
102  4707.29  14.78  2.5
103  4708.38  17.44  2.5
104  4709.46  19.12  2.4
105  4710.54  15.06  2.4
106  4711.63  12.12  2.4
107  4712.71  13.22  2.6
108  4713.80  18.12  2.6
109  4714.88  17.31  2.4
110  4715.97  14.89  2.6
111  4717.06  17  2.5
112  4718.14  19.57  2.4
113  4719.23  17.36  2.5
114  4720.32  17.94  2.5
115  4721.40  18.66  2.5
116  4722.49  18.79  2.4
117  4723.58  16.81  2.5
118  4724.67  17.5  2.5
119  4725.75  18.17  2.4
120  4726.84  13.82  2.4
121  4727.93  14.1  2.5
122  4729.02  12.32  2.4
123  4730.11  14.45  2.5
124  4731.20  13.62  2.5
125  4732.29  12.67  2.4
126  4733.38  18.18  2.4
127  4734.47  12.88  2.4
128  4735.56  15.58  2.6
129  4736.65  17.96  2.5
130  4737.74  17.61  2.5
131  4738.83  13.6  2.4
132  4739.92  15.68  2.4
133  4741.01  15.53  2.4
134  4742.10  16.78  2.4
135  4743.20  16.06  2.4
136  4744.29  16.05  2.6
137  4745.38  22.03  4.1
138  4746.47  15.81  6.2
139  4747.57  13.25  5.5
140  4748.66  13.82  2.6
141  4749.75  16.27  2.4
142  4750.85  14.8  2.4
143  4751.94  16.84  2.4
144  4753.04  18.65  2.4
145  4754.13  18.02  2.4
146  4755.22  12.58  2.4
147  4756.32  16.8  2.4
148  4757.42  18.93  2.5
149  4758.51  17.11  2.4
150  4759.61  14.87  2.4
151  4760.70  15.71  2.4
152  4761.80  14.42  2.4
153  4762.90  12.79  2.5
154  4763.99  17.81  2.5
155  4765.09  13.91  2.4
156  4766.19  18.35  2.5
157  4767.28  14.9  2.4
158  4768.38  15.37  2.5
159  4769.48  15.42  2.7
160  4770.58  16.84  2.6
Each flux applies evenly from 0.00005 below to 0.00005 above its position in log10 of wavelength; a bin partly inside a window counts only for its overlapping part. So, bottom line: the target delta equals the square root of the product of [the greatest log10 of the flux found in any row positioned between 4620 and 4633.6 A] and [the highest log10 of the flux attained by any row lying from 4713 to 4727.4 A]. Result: 1.29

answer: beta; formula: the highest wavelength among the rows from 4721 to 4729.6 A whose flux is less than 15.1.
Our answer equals 4729.02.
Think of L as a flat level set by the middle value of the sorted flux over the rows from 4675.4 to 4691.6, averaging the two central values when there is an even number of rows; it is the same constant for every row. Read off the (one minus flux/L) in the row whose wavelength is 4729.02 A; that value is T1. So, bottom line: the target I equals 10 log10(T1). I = -7.3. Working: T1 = 0.18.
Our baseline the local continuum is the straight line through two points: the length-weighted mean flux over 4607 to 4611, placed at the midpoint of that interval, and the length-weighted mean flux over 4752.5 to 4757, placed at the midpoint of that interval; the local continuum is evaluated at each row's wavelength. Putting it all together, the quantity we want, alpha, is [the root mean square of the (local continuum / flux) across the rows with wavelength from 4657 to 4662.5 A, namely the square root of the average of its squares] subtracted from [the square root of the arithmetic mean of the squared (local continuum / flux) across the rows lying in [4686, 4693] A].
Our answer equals 0.03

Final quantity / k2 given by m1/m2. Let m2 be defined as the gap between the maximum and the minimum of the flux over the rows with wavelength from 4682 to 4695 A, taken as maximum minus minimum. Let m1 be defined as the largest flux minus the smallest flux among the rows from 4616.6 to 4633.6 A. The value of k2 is 0.79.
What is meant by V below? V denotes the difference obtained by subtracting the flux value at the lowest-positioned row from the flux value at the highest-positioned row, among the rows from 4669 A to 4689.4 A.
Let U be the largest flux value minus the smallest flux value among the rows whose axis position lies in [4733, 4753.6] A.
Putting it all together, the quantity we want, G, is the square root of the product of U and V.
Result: 7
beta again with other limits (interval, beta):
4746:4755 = 4750.85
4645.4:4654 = 4652.34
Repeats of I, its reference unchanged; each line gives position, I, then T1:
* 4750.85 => -16.9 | 0.02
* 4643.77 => -8.7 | 0.14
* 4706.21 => -9.3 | 0.12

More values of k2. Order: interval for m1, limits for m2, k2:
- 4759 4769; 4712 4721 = 0.88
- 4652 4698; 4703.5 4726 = 1.92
